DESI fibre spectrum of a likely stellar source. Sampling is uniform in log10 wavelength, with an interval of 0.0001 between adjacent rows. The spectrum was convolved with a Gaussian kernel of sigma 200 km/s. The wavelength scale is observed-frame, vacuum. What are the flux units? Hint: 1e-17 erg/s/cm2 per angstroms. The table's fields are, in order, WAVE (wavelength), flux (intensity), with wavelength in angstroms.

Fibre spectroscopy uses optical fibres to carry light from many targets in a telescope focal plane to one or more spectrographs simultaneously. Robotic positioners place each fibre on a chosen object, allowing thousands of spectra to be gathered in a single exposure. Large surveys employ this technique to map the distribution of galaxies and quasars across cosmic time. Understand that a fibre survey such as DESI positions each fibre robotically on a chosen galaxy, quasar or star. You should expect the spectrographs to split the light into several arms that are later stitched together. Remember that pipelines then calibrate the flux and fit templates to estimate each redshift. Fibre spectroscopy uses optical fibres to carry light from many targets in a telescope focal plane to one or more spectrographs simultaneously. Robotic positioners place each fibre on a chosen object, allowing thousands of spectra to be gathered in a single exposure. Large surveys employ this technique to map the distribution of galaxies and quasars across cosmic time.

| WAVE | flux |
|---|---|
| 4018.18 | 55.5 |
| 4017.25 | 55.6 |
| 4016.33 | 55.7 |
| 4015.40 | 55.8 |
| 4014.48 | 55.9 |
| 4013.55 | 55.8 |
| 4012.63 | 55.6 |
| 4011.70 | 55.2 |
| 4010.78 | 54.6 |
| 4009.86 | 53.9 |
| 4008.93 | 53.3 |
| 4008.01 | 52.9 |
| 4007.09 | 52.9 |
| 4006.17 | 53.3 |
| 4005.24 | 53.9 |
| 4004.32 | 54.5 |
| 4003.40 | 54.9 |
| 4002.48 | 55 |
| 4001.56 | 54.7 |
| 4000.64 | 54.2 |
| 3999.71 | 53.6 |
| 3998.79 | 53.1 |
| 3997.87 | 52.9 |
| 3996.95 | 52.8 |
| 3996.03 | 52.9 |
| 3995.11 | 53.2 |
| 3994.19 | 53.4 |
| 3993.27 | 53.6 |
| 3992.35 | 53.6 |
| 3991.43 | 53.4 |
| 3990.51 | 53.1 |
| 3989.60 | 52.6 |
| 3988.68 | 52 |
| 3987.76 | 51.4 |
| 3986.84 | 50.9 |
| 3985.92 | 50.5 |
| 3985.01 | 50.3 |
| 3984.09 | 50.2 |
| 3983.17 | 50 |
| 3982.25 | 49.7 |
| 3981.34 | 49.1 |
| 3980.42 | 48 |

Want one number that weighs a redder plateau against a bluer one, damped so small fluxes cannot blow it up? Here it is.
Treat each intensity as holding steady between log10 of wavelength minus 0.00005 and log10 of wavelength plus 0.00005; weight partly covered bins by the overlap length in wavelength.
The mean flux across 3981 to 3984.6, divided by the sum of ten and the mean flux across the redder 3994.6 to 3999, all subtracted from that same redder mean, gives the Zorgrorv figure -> 52.2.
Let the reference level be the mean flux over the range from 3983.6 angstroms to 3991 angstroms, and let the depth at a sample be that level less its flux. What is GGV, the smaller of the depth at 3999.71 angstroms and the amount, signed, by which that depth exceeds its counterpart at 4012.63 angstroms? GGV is -2.2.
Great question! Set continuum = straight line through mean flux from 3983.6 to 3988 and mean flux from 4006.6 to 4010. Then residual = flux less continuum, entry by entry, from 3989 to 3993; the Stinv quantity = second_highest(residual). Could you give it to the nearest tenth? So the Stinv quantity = 2.1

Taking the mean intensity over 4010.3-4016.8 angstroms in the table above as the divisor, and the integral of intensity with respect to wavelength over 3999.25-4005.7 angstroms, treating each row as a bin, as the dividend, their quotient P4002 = 6.32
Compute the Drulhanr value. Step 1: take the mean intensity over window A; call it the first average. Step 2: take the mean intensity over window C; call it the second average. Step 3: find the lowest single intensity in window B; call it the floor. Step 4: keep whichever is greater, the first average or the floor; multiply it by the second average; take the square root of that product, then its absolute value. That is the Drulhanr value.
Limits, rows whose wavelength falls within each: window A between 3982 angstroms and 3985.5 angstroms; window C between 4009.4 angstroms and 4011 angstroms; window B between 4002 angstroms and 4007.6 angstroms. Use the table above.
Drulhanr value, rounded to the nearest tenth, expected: 53.6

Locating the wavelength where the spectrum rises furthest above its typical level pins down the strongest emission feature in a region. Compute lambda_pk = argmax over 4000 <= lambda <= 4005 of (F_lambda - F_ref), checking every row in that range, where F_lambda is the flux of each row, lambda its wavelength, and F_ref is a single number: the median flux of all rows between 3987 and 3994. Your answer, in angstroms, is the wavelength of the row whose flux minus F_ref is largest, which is 4002.48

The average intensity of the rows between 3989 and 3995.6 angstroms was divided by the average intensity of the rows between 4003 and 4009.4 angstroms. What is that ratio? 0.993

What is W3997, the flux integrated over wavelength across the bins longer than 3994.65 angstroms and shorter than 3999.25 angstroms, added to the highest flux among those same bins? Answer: 297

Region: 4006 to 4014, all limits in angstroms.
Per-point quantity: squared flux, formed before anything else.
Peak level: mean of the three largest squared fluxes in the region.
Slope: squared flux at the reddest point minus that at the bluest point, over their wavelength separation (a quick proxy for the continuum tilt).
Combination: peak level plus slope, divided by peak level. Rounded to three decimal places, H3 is 1.012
